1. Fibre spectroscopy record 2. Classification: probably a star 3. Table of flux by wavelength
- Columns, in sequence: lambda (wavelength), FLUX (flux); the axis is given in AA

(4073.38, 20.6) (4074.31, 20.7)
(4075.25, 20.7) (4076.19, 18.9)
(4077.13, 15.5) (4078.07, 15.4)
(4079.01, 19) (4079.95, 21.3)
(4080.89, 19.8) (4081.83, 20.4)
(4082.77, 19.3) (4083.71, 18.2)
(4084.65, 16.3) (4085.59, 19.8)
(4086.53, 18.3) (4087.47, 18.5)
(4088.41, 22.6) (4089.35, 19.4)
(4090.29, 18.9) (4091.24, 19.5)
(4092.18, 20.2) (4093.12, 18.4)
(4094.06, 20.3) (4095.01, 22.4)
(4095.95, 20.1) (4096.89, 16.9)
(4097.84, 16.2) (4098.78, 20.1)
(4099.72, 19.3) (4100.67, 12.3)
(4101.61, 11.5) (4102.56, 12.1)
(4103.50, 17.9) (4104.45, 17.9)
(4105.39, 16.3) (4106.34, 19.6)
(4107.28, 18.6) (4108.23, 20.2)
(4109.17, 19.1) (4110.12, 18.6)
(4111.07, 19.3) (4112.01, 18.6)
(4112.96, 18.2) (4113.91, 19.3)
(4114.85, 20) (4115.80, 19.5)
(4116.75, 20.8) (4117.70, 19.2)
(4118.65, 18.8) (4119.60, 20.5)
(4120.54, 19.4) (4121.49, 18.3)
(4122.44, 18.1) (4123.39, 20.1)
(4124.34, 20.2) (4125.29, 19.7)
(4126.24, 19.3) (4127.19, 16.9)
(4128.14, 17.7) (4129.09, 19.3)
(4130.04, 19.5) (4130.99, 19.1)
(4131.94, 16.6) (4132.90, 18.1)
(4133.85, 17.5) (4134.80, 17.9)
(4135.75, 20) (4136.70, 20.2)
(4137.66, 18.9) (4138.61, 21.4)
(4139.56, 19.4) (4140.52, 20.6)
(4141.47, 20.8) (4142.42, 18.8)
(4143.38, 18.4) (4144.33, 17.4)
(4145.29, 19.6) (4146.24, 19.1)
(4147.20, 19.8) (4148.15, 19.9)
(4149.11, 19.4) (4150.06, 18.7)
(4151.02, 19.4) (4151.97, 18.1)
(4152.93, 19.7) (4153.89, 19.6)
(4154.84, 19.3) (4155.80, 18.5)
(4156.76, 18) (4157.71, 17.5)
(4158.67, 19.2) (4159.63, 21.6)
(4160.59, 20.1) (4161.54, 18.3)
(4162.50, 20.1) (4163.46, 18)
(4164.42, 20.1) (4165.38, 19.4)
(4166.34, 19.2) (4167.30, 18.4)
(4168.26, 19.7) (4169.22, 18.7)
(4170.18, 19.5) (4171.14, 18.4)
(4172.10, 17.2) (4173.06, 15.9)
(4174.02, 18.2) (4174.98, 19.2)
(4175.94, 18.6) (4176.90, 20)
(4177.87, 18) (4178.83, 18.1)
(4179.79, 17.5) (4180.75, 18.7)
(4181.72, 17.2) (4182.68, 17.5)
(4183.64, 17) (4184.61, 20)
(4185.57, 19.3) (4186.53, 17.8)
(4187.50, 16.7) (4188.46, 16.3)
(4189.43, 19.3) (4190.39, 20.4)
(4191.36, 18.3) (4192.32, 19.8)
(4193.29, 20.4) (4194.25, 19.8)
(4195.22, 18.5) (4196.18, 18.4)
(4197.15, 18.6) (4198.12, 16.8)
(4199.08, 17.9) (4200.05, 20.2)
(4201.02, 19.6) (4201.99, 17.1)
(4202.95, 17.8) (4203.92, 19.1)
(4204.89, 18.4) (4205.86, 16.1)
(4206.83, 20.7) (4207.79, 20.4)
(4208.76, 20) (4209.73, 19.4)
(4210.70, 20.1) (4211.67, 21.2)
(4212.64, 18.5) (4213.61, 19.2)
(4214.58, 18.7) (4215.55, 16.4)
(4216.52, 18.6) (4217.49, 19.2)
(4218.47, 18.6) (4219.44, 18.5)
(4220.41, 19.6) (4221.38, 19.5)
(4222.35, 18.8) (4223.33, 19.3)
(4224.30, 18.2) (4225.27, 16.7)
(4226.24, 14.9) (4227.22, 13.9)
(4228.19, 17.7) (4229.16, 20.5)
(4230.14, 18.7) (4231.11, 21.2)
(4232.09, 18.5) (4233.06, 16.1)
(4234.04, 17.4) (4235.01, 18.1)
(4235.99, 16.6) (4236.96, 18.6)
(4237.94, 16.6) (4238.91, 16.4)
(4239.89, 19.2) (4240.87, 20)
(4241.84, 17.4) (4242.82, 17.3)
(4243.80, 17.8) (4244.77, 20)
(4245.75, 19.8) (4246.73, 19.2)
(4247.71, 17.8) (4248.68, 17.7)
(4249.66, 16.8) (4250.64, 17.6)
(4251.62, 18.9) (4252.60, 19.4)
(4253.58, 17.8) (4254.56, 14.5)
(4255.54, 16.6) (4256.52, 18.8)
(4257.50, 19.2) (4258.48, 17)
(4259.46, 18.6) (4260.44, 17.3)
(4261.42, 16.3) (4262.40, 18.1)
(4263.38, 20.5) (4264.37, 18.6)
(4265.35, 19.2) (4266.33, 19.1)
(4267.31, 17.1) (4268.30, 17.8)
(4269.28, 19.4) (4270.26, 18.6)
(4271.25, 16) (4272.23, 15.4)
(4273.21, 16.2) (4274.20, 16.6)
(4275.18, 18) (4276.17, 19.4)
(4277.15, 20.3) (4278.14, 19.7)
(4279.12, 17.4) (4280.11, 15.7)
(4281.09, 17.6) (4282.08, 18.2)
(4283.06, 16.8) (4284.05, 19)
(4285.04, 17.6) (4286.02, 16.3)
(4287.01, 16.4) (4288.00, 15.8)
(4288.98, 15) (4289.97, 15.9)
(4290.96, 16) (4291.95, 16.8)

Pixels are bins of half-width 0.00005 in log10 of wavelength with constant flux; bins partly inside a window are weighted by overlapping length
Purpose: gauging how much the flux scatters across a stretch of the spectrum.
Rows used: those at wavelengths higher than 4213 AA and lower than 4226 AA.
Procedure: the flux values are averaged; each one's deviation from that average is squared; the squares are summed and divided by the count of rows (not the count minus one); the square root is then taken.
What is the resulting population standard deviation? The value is 0.95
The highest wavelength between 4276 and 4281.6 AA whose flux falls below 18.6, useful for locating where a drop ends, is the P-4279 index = 4281.09 AA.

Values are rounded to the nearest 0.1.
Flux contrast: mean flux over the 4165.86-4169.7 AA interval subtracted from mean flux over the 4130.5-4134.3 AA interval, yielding -1.2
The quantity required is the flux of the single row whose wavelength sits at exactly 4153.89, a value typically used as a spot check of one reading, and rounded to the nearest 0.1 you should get 19.6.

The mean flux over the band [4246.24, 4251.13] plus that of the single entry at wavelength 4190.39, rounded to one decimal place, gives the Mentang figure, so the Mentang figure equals 38.2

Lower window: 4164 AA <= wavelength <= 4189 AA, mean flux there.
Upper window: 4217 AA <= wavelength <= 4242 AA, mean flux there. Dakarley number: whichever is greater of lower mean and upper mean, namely 18.3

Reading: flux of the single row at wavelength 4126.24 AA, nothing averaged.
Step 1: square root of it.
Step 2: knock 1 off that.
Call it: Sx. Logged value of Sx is 3.39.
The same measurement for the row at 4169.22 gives 3.32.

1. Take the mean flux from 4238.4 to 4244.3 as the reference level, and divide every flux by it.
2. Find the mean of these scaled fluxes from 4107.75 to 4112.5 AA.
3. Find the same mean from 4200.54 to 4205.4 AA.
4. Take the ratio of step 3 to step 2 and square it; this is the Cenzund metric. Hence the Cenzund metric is 0.92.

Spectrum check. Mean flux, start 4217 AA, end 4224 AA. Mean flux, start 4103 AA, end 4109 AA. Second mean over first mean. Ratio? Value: 0.97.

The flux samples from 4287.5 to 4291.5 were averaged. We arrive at 15.7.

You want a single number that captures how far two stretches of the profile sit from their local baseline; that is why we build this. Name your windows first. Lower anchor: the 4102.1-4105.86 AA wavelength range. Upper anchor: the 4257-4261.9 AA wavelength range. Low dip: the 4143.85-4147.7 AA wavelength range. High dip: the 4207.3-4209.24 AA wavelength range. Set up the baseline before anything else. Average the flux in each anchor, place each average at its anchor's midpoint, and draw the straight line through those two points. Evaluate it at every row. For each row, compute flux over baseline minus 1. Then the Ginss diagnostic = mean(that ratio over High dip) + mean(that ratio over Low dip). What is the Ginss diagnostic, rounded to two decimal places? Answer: 0.33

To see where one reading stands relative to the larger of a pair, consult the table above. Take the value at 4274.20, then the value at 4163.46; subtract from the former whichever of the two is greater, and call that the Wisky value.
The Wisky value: -1.4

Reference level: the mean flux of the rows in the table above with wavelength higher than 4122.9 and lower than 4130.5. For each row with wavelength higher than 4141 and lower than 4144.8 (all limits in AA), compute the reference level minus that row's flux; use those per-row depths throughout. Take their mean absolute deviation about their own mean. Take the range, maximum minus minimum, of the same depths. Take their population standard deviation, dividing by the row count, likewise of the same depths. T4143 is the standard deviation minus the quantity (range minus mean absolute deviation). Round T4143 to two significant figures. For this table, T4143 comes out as -1.2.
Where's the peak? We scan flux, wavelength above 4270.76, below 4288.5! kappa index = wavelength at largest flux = 4277.15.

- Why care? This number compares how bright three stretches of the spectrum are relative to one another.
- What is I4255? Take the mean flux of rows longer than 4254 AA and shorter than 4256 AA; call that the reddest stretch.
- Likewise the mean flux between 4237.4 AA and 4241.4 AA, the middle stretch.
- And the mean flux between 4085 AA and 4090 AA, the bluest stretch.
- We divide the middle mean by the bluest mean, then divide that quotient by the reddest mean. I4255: 0.059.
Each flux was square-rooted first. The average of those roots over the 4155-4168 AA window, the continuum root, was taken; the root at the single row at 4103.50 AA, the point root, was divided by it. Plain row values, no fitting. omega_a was 0.97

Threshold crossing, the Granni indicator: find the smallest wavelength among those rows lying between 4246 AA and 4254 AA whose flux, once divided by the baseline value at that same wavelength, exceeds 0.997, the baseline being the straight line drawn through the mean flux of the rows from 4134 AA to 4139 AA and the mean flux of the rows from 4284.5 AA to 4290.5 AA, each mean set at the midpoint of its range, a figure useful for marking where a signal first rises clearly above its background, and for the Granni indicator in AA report 4246.73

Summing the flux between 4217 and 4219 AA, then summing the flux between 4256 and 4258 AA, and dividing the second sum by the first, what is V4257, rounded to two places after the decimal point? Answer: 1.01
